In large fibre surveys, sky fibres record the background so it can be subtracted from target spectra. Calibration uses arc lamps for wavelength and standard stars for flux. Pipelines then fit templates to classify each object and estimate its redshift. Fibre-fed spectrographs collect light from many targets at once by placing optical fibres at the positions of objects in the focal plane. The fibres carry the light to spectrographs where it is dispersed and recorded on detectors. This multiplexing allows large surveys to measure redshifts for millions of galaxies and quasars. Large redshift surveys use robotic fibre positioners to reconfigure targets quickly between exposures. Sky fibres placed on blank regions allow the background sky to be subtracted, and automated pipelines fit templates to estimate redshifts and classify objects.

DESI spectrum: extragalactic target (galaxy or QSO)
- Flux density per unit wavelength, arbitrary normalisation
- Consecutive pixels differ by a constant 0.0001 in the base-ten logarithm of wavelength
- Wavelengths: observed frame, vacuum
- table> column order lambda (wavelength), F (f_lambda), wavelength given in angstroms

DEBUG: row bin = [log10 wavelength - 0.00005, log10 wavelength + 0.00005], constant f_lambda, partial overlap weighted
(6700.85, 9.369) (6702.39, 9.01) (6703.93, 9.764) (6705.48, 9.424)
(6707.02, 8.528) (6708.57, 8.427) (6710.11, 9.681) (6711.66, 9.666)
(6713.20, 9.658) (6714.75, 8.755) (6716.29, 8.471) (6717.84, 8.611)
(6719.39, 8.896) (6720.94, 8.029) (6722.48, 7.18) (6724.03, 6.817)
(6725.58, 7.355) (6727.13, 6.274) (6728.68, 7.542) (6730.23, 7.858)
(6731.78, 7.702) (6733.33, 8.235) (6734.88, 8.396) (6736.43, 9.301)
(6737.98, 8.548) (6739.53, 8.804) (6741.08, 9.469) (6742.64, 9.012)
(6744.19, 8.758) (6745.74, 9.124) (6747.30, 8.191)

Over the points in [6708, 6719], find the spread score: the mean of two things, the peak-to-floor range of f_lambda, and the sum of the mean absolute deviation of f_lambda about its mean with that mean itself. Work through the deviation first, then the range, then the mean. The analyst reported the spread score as 5.42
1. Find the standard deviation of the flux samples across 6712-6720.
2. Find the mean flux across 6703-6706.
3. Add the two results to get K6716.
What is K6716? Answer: 10.0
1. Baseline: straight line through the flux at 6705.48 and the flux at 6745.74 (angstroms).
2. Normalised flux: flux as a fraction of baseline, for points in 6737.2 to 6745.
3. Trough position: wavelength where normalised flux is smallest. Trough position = 6737.98 angstroms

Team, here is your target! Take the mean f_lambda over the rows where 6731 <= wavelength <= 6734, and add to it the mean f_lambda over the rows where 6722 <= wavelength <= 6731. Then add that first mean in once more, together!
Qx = 23.1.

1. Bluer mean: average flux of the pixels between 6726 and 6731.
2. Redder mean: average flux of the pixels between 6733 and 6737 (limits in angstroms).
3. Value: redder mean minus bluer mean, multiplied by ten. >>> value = 14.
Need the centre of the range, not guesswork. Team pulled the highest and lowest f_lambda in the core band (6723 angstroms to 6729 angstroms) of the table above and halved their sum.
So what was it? 6.9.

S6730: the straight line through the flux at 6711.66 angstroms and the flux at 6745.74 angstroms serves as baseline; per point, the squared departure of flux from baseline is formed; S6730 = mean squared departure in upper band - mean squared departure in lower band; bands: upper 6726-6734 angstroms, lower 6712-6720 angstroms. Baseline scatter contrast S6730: 3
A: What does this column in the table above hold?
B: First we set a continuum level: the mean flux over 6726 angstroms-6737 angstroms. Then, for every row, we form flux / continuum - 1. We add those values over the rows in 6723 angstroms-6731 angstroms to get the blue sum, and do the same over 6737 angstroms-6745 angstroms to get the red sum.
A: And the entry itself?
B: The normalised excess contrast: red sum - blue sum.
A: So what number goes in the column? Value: 1.1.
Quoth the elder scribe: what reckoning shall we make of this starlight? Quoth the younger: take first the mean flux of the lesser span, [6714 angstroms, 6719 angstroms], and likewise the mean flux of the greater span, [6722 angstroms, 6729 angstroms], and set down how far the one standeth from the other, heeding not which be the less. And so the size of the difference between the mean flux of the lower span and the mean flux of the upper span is 1.6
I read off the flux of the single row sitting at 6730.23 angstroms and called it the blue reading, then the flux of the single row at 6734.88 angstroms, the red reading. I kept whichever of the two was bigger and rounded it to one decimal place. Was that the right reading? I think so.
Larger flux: 8.4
